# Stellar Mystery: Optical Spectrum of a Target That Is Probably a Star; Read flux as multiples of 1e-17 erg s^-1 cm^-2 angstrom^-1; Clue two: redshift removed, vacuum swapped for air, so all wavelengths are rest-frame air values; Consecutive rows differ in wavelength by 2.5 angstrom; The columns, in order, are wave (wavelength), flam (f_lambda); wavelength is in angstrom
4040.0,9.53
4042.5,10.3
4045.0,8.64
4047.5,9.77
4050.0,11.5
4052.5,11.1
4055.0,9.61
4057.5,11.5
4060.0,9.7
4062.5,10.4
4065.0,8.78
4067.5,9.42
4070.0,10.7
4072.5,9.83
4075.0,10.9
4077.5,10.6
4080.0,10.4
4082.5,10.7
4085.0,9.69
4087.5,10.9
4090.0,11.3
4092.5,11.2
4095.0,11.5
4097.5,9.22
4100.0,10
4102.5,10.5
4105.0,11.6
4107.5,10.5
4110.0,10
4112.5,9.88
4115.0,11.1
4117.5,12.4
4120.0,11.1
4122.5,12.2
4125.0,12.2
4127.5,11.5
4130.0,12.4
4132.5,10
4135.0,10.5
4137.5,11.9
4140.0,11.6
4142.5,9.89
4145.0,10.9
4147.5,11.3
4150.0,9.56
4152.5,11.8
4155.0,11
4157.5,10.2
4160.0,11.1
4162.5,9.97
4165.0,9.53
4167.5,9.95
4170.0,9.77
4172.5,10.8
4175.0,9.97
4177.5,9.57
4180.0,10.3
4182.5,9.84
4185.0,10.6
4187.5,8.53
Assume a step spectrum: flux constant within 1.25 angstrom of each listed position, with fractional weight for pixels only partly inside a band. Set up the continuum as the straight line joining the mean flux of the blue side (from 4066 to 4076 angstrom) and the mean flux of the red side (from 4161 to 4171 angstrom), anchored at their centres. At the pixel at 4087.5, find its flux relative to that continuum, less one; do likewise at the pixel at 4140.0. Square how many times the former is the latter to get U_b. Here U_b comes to 0.2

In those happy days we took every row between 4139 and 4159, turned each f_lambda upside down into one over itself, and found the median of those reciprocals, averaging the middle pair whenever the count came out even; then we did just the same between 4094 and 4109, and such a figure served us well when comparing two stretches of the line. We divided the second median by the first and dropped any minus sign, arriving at 1.04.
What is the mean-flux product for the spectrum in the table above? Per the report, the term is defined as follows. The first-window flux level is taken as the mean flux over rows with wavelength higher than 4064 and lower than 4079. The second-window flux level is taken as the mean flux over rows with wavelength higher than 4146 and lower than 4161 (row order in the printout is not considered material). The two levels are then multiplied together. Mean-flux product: 109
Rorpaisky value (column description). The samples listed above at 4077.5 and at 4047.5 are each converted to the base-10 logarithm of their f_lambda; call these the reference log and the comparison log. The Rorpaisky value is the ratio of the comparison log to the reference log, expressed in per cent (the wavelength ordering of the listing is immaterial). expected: 96.5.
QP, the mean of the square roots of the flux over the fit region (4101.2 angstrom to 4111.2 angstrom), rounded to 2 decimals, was 3.26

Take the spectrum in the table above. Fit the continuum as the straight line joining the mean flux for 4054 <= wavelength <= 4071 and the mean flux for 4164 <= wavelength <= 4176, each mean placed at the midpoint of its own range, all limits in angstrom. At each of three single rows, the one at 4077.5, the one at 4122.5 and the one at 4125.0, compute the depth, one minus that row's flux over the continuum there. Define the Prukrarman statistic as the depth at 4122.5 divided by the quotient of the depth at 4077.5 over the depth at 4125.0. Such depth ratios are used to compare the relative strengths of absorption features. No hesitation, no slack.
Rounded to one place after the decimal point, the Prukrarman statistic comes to -0.8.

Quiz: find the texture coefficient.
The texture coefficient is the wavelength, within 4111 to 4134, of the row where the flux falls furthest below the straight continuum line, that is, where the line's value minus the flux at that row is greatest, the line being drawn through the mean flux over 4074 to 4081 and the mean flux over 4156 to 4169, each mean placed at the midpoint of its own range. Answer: 4112.5 angstrom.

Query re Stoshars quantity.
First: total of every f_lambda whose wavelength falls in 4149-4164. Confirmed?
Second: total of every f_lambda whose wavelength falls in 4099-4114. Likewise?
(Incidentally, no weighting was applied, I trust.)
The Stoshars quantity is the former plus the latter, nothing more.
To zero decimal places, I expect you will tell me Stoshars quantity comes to 126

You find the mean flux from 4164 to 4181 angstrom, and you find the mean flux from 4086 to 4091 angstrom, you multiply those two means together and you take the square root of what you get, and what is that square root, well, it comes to 10.5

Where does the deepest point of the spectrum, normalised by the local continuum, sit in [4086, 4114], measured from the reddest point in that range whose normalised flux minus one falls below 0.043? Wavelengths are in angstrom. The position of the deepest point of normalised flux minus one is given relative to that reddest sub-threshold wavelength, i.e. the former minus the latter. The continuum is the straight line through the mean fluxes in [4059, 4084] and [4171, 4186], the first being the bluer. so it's -15.0 angstrom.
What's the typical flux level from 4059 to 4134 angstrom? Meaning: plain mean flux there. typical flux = 10.7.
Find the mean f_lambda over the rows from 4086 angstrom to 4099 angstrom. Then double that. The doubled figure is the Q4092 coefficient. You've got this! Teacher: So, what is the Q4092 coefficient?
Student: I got 21.6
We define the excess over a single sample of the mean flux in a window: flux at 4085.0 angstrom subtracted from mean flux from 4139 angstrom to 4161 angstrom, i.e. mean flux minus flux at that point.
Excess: 1.1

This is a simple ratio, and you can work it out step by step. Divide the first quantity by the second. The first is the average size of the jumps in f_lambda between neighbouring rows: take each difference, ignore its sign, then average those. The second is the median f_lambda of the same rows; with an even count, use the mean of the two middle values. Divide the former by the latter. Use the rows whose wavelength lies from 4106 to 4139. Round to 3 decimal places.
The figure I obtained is 0.086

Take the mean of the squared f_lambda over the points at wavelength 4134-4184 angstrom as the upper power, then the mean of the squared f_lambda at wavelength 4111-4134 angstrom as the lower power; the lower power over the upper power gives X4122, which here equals 1.19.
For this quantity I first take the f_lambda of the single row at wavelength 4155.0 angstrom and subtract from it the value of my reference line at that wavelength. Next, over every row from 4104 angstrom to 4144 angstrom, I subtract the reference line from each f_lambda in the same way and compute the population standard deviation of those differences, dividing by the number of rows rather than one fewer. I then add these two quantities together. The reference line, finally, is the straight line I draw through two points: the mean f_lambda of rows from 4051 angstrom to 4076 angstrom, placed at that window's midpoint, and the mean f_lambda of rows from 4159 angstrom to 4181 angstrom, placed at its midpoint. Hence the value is 1.8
